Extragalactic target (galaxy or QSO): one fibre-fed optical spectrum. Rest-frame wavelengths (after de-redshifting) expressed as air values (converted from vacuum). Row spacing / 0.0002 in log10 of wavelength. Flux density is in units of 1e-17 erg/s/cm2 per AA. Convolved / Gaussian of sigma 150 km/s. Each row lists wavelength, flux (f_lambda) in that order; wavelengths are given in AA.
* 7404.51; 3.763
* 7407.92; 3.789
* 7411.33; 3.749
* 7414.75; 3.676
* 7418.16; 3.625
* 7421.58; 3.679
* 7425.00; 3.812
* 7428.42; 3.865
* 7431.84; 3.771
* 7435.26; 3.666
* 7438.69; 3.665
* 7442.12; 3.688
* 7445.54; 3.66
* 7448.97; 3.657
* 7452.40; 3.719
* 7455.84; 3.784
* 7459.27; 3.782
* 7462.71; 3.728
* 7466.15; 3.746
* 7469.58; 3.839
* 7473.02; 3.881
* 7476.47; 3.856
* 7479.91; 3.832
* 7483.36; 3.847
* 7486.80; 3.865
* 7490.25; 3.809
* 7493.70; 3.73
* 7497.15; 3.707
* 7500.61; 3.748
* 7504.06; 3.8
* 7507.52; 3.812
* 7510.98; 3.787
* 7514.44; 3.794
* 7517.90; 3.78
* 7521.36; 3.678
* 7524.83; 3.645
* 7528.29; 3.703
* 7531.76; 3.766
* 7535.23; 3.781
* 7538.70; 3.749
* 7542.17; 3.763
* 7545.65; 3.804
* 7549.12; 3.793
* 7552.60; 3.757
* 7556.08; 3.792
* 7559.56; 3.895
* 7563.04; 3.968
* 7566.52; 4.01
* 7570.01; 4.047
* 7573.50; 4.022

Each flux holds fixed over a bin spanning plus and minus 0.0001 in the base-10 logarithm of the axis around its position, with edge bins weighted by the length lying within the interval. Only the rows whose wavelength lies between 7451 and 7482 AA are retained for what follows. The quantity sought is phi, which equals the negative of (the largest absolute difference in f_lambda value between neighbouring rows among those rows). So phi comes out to -0.093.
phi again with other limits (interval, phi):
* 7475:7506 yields -0.079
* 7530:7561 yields -0.103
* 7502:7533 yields -0.102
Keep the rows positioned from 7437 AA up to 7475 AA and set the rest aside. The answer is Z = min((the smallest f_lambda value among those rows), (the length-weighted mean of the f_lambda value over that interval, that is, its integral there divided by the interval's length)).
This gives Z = 3.66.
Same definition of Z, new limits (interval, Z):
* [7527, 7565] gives 3.70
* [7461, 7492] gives 3.73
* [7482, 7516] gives 3.71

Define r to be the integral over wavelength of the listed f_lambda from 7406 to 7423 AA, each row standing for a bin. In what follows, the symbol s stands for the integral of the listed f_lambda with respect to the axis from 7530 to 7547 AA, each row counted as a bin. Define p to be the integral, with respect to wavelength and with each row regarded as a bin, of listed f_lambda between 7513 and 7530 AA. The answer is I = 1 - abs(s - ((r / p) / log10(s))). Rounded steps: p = 63.2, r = 63.0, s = 64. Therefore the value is -63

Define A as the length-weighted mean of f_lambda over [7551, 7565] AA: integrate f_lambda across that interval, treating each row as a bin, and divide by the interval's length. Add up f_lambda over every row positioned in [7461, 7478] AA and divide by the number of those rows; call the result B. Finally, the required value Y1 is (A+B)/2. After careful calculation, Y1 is 3.83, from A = 3.86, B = 3.81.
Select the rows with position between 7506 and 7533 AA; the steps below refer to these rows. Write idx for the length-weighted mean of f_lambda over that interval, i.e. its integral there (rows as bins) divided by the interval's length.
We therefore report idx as 3.74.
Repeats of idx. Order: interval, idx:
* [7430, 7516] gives 3.77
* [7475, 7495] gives 3.83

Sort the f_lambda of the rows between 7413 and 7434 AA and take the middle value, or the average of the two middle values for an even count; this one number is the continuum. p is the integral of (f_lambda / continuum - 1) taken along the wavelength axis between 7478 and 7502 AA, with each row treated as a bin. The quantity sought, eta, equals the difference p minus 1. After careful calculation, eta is -0.57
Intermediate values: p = 0.43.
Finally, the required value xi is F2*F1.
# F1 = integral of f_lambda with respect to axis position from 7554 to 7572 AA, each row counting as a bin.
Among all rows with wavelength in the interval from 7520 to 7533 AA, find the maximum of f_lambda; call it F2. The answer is 267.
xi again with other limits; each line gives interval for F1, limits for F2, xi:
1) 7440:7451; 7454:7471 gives 155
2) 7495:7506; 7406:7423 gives 156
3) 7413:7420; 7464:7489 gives 99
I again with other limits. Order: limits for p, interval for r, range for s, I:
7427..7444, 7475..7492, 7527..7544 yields -62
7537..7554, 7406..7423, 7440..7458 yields -65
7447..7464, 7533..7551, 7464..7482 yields -67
